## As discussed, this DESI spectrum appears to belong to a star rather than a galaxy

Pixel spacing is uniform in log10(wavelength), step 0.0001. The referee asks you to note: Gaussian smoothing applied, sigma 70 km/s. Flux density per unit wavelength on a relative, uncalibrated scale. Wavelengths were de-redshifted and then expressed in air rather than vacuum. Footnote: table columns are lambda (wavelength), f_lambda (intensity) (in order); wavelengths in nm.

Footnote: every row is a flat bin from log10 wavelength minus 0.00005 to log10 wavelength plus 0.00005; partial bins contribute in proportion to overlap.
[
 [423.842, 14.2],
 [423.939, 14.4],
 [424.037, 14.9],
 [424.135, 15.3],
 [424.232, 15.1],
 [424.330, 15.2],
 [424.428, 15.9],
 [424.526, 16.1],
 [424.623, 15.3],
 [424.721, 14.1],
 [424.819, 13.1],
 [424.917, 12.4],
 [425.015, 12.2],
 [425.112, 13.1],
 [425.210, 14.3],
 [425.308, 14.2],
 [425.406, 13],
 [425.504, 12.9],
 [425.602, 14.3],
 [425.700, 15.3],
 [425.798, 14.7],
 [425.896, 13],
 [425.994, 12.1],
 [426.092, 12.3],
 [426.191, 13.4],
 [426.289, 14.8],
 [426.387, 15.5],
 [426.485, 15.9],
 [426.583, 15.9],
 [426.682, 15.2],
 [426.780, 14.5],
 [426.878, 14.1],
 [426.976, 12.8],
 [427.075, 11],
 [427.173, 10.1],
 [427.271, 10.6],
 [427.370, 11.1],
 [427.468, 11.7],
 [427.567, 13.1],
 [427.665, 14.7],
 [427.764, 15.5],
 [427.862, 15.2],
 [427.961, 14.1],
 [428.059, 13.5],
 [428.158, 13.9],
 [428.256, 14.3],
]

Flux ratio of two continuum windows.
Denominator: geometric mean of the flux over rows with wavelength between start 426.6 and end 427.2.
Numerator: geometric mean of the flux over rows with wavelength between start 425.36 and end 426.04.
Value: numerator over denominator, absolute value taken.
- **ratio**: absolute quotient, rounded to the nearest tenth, 1.1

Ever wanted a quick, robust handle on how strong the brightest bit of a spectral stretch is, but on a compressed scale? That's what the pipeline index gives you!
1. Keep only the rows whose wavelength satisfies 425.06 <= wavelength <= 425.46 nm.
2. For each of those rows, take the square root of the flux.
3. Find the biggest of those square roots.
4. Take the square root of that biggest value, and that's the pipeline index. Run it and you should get 1.945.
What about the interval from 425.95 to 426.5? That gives 1.997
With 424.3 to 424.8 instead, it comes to 2.003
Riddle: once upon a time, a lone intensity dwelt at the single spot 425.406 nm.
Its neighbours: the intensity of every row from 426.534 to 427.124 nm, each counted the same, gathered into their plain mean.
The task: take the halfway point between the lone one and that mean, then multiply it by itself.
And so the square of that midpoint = 181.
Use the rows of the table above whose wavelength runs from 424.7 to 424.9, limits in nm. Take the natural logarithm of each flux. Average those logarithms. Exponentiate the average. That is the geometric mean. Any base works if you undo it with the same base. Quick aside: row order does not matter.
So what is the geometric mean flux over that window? 13.6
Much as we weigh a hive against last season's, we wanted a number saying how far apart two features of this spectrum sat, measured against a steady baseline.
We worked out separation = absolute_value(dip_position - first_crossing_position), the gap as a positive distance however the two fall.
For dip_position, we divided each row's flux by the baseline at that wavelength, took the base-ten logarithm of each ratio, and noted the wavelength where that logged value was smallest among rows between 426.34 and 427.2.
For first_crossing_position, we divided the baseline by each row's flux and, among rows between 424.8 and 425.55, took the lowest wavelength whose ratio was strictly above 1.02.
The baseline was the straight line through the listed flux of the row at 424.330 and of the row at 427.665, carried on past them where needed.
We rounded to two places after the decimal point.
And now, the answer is 2.35 nm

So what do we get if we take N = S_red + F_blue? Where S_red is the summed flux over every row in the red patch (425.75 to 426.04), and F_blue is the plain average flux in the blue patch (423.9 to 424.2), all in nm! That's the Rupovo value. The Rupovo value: 54.7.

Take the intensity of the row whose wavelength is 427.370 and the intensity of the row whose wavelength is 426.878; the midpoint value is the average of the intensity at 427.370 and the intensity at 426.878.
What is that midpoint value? 12.6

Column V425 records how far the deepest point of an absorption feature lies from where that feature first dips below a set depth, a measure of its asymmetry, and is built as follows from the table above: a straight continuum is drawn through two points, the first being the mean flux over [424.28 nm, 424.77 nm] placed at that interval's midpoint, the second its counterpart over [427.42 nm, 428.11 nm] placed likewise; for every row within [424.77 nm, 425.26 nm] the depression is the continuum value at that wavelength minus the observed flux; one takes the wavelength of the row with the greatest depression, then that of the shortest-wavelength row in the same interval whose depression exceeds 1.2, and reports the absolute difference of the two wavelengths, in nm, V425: 0.20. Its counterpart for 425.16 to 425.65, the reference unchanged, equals 0.10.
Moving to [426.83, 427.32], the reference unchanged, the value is 0.20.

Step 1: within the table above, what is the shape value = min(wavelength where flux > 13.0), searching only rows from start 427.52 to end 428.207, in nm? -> 427.567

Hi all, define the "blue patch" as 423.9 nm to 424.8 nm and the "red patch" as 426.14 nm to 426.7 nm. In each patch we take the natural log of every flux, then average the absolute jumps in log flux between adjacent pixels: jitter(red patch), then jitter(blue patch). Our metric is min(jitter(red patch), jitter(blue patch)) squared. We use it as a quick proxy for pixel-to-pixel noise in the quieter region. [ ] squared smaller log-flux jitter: 0.0011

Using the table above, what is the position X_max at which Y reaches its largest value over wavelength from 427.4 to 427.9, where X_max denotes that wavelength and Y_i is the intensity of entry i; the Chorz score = 427.764 nm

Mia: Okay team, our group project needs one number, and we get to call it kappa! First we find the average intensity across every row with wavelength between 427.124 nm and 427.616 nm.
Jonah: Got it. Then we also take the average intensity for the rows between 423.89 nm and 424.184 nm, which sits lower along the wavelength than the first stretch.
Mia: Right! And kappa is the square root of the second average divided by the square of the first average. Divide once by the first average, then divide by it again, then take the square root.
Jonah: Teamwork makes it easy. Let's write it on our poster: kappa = 0.341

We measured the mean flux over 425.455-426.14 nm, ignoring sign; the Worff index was 13.5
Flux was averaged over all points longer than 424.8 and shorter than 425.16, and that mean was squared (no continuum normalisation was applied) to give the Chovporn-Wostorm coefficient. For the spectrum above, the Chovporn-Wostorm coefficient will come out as 161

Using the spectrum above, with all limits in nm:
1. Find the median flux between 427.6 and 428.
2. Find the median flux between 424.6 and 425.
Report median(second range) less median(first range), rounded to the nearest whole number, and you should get -1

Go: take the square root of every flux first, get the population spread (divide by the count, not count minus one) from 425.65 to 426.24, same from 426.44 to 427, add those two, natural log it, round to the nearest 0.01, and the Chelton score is -1.19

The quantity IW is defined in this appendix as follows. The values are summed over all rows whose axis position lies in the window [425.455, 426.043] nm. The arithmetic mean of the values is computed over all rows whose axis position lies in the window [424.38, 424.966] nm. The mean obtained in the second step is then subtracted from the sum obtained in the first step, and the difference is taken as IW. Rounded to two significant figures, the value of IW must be 68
